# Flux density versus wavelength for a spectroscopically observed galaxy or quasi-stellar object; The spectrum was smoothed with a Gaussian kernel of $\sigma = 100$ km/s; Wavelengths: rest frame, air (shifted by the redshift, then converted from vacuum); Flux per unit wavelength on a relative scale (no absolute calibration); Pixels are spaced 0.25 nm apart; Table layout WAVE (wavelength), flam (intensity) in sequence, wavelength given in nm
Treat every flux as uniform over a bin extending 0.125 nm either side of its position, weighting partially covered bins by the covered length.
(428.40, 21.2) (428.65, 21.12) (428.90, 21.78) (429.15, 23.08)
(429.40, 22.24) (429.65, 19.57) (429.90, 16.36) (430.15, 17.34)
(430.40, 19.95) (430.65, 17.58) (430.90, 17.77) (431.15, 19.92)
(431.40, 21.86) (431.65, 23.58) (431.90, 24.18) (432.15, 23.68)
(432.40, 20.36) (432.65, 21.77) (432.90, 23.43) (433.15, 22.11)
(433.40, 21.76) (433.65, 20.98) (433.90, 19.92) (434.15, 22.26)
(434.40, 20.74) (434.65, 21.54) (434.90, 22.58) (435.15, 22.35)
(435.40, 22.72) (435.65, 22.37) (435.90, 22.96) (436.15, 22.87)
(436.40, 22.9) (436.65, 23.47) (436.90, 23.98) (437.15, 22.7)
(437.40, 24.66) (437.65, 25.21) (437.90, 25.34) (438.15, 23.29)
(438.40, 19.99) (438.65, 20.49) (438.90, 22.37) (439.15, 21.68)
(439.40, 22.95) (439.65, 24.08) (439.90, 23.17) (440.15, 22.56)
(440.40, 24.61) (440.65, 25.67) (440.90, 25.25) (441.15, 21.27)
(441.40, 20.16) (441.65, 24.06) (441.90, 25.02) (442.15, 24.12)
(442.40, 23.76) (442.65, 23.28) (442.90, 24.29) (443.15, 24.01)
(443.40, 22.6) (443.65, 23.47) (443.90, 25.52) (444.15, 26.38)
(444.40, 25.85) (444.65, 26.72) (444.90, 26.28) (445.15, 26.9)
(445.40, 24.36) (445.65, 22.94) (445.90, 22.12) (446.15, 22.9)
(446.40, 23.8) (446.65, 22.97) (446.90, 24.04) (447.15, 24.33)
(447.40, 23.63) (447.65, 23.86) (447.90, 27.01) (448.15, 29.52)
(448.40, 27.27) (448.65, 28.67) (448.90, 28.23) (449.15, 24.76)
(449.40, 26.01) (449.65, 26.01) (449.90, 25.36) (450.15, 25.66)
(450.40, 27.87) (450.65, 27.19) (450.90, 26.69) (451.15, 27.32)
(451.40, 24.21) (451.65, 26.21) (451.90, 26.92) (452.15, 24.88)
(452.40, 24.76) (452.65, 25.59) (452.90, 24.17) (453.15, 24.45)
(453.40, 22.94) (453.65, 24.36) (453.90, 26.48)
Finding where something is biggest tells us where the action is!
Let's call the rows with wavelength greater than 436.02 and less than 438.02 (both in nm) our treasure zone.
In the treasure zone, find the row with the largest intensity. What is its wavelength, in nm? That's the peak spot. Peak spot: 437.90 nm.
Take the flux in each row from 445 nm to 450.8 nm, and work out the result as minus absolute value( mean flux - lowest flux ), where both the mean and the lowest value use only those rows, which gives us -3.3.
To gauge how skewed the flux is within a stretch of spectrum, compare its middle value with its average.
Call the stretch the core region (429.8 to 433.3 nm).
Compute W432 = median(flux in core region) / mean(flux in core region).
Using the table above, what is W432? 1.02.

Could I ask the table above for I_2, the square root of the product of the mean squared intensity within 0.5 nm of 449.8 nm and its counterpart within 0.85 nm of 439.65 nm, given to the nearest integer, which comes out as 595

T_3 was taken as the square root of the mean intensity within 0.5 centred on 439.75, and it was 4.86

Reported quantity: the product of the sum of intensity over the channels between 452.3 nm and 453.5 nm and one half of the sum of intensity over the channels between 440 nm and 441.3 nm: 7276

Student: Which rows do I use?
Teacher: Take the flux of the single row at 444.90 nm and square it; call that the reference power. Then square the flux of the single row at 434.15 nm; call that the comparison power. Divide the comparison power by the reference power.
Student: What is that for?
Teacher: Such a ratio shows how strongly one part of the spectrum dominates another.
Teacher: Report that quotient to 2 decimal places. 0.72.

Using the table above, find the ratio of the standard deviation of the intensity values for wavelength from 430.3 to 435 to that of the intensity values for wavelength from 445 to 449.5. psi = 0.8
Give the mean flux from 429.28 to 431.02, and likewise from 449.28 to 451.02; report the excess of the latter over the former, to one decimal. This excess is 7.7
